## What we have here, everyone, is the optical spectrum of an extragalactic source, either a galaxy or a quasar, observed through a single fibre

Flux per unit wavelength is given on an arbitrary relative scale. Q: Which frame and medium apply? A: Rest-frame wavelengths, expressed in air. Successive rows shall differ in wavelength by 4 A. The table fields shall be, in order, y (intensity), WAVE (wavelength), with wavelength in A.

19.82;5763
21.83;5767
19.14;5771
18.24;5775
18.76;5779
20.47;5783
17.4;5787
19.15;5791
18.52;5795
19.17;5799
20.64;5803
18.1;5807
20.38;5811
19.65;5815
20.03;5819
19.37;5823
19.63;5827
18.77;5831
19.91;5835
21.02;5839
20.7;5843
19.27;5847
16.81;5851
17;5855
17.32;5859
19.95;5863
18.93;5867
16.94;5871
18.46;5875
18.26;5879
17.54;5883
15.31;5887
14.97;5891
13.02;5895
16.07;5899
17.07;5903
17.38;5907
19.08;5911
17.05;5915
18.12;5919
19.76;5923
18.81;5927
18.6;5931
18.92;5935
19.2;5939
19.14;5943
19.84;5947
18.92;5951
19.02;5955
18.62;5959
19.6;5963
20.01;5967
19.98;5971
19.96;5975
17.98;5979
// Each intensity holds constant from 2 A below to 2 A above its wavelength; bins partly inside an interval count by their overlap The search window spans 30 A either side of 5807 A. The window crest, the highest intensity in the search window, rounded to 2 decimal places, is 20.64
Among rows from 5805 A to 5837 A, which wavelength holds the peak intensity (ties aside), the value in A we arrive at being 5811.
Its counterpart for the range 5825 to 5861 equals 5839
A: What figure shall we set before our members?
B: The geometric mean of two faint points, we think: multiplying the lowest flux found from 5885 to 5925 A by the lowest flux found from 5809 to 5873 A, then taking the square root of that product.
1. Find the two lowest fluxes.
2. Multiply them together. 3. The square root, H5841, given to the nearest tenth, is 14.8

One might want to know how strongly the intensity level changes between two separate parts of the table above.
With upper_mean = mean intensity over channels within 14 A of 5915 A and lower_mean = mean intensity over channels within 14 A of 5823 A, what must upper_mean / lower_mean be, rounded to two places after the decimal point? 0.92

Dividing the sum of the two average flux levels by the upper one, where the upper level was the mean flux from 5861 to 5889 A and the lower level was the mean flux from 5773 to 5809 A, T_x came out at 2.06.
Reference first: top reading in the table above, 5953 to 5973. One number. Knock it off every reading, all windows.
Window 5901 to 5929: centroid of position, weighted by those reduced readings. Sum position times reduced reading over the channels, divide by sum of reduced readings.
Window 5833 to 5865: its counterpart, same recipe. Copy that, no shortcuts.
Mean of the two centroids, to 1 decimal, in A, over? 5884.5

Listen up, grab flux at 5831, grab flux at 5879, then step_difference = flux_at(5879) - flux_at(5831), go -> -0.5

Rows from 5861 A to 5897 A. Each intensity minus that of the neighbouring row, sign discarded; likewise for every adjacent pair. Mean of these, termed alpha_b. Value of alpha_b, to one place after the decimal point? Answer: 1.2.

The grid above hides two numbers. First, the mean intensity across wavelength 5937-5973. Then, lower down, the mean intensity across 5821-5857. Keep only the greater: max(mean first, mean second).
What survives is 19.4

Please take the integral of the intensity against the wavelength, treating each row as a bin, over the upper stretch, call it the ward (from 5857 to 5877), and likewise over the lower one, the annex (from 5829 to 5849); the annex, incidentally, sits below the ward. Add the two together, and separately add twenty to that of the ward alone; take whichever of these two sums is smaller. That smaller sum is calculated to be 386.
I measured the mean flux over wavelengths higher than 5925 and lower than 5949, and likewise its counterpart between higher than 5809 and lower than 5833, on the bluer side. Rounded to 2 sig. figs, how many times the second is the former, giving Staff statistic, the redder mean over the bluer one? 0.97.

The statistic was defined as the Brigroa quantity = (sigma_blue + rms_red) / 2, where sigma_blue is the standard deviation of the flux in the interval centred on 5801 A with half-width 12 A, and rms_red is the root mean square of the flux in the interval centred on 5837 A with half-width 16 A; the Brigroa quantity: 10.2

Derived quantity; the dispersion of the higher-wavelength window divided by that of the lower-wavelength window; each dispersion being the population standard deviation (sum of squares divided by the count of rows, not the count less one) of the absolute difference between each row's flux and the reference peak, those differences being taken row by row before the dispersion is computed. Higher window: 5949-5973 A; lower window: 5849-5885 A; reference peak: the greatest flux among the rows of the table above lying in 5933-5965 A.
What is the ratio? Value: 0.44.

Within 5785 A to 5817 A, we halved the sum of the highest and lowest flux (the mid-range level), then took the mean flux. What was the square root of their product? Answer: 19.1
